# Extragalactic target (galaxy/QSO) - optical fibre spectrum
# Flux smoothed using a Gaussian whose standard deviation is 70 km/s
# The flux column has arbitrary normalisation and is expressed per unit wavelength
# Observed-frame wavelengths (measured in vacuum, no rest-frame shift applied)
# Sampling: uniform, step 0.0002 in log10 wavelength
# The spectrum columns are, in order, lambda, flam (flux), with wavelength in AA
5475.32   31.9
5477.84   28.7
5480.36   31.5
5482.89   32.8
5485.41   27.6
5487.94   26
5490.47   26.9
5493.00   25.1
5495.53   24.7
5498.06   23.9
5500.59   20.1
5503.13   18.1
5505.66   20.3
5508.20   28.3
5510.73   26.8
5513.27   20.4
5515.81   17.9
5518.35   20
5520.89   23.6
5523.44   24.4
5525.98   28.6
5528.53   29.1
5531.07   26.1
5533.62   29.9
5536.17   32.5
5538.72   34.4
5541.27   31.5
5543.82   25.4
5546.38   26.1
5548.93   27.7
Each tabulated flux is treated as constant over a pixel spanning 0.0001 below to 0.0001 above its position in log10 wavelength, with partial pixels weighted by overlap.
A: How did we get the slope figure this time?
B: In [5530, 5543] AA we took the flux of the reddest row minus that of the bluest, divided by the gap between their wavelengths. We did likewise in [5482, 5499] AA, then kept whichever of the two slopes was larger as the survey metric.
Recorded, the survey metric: 0.53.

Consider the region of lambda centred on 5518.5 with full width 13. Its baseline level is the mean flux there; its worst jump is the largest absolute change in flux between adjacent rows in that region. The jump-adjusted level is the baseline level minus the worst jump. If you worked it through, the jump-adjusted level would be 18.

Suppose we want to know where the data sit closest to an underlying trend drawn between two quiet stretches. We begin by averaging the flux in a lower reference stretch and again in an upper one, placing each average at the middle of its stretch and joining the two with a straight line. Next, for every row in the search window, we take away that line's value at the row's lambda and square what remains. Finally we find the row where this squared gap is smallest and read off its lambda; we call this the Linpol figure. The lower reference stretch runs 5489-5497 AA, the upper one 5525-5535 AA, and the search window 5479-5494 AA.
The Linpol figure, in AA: 5493.00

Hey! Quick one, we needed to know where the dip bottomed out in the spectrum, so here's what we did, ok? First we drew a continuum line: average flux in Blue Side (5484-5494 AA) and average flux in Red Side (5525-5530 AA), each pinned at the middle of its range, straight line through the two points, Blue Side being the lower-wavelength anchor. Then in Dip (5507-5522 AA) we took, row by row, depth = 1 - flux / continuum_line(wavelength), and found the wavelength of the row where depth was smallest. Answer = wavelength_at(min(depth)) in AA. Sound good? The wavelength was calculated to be 5508.20 AA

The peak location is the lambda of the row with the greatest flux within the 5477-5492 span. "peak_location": 5482.89 AA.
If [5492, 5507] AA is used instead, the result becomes 5493.00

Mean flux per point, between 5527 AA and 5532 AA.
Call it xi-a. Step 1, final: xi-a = 28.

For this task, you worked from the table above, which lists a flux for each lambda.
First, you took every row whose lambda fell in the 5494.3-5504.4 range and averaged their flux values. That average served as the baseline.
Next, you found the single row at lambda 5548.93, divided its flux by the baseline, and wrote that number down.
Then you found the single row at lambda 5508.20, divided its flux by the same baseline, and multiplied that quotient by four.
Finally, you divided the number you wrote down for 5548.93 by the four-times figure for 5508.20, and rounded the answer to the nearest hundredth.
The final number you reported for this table 0.24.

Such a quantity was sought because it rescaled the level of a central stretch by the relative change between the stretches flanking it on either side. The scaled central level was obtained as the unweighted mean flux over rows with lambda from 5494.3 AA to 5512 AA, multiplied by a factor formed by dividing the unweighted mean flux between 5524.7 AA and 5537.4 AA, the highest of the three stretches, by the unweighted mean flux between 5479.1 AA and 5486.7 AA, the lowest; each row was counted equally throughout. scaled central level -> 22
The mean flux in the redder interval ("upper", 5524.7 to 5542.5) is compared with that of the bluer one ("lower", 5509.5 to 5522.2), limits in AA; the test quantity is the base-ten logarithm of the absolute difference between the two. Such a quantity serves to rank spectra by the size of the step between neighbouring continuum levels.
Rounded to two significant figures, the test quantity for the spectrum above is 0.93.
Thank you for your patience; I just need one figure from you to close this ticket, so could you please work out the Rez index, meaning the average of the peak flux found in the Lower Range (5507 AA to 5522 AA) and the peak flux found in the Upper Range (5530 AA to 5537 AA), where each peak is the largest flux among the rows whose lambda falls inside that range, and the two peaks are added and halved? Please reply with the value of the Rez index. 30.4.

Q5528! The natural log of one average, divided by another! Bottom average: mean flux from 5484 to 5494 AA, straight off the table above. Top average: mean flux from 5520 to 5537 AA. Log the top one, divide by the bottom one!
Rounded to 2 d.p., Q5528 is 0.13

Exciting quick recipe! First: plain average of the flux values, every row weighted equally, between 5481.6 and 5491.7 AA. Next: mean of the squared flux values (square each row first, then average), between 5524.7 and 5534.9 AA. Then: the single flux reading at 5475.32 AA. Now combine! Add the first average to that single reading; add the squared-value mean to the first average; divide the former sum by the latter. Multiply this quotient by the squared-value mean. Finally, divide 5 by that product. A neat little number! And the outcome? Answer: 0.086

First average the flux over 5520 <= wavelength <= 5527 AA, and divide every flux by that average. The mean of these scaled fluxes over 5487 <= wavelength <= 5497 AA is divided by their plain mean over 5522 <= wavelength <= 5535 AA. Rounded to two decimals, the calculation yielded 0.93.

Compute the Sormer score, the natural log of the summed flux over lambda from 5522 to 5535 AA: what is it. 4.9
